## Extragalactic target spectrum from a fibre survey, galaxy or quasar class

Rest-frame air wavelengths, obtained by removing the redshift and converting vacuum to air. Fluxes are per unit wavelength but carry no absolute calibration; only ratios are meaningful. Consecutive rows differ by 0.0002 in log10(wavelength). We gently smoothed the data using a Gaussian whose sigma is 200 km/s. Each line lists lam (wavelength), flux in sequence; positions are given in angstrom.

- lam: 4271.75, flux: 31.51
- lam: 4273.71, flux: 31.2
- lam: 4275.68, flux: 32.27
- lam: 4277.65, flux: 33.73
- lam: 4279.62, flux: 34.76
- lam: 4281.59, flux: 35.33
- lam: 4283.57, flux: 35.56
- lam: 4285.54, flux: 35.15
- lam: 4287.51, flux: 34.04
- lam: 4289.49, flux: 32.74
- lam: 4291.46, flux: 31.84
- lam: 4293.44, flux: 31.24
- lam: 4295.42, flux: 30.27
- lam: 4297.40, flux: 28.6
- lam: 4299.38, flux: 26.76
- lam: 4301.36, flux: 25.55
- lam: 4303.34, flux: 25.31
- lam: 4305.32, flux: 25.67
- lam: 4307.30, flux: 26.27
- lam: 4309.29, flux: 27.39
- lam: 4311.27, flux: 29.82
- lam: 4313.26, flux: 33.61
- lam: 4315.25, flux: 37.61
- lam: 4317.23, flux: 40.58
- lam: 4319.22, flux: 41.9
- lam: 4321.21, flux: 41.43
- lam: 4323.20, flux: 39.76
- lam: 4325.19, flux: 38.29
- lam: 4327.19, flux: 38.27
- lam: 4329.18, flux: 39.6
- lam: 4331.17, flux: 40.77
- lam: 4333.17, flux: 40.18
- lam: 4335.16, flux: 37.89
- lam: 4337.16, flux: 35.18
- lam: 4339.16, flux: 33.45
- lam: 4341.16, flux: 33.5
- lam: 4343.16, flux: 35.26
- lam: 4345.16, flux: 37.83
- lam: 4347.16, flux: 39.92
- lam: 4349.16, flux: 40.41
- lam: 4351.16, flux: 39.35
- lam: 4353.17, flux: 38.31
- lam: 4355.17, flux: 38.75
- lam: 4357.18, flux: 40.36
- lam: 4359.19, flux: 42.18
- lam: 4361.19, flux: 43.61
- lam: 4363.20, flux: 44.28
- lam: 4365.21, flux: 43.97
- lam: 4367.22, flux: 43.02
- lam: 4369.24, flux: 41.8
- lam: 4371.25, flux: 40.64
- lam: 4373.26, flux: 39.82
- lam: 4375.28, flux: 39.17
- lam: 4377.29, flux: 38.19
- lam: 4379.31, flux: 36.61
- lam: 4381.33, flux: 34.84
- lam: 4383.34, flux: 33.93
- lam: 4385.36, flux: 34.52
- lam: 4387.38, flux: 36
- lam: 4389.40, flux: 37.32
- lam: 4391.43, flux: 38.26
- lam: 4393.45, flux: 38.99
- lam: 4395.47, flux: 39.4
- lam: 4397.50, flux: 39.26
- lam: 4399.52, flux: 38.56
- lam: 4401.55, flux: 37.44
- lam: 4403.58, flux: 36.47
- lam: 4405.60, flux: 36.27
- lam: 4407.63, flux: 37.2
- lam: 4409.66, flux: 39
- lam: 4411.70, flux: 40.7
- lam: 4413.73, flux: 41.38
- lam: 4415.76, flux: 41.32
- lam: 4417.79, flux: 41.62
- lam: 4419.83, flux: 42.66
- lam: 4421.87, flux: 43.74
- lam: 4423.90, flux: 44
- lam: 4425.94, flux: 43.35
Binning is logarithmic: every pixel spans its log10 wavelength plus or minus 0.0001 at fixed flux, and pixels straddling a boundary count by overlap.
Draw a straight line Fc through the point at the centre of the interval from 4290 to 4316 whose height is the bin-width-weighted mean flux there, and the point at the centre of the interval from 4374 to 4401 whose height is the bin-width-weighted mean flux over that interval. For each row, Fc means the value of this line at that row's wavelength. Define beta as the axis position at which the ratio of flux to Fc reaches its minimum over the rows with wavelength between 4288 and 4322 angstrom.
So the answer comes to 4303.34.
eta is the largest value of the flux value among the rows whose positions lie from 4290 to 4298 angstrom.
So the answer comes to 31.84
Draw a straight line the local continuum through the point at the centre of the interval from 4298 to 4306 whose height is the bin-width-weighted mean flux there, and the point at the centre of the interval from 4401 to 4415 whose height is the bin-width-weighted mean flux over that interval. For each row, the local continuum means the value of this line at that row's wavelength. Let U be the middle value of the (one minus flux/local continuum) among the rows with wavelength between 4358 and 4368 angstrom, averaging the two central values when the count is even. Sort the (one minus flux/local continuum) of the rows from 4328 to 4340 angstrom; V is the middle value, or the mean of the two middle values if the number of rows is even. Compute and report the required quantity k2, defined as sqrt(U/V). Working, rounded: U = -0.32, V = -0.312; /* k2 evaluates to 1.01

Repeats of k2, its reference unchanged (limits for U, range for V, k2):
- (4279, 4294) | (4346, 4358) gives 1.34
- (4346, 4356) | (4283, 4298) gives 0.88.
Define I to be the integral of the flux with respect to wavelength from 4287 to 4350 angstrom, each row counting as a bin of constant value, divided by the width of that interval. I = 34.4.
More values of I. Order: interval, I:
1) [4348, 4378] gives 41.0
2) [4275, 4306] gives 31.2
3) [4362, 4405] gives 38.7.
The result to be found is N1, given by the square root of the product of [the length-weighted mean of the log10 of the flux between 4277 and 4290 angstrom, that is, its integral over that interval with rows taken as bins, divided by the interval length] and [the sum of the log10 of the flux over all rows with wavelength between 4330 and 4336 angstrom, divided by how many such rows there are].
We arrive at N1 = 1.57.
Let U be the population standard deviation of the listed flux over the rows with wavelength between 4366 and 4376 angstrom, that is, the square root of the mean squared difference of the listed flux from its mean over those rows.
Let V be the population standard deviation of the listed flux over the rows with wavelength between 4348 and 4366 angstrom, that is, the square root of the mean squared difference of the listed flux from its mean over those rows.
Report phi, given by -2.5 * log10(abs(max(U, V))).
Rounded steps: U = 1.38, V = 2.2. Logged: -0.8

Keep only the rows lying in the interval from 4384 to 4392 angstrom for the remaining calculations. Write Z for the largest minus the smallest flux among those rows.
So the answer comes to 3.7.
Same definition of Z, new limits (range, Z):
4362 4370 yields 2.5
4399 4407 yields 2.3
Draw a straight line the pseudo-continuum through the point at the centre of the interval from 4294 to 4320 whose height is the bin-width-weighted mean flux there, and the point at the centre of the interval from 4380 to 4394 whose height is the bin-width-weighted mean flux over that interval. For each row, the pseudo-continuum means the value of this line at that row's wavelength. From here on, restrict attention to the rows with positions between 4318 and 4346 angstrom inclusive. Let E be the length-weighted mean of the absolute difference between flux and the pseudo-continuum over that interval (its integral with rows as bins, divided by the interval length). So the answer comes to 5.7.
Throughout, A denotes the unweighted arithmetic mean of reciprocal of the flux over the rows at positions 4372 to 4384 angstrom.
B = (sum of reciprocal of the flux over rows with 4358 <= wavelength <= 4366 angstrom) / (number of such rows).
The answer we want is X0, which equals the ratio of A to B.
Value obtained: 1.18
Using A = 0.0271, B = 0.0230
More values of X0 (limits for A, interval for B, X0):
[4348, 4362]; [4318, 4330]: 0.99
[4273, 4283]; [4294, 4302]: 0.83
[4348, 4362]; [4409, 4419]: 1.01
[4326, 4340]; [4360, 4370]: 1.15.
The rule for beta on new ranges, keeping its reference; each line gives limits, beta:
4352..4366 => 4353.17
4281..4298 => 4297.40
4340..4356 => 4341.16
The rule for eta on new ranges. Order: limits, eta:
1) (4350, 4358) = 40.36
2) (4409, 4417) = 41.38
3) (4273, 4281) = 34.76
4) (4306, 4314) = 33.61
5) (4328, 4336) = 40.77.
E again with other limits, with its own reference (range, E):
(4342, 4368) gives 6.5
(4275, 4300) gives 3.9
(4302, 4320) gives 5.2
